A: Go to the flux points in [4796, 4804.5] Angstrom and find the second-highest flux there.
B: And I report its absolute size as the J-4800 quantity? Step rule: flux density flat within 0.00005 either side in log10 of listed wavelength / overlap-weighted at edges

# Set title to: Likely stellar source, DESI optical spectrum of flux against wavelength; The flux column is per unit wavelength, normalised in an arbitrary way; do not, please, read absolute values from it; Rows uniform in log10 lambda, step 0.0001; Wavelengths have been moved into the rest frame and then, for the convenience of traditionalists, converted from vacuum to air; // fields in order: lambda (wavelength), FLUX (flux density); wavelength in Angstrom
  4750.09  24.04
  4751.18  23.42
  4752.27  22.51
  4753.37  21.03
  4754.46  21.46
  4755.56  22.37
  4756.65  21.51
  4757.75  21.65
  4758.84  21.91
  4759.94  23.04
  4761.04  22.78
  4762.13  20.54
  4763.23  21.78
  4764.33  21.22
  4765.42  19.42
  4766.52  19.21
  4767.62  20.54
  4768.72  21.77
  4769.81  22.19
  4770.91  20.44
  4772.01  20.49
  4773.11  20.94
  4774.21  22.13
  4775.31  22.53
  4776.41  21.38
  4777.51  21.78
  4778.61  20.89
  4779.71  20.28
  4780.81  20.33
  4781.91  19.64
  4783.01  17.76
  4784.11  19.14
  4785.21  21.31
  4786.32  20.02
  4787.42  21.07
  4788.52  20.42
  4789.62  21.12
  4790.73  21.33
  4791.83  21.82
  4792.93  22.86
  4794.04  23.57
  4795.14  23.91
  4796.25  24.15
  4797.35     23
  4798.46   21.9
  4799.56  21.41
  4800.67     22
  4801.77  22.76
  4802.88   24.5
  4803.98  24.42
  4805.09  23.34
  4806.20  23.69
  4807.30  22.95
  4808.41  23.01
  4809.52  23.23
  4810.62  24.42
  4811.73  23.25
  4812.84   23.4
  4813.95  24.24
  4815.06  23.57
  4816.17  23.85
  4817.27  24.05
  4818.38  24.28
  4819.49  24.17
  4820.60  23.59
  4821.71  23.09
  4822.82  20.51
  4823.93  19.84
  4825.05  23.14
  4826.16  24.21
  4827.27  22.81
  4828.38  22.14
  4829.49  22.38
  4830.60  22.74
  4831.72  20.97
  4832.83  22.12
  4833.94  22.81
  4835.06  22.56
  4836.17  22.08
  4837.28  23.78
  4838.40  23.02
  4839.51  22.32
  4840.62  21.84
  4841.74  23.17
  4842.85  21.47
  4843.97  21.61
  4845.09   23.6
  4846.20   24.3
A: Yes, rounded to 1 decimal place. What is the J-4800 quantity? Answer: 24.4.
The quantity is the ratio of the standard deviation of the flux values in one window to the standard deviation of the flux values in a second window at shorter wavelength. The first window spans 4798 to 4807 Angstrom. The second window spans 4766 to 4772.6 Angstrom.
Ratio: 1.1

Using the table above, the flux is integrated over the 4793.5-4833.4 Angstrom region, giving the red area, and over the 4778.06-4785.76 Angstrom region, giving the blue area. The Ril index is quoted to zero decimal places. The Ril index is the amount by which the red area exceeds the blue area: 767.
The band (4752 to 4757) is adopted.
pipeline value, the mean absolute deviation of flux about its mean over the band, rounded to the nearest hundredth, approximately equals 0.53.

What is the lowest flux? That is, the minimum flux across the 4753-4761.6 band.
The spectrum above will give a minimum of 21.03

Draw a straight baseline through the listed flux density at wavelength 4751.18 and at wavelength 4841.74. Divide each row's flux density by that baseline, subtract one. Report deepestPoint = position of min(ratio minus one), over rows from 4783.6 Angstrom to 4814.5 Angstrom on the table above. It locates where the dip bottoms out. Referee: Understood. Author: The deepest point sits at 4784.11 Angstrom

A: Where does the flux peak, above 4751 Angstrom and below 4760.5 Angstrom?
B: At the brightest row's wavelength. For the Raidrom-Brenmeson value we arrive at 4751.18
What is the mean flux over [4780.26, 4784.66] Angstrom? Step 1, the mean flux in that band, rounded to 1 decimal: 19.2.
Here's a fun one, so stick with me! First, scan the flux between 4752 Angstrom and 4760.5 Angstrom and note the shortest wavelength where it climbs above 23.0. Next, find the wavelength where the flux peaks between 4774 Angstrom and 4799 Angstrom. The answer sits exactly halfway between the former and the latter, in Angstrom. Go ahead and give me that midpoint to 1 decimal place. 4778.1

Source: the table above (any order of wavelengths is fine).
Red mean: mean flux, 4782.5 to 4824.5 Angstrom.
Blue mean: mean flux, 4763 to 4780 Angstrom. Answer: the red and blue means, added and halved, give 21.8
